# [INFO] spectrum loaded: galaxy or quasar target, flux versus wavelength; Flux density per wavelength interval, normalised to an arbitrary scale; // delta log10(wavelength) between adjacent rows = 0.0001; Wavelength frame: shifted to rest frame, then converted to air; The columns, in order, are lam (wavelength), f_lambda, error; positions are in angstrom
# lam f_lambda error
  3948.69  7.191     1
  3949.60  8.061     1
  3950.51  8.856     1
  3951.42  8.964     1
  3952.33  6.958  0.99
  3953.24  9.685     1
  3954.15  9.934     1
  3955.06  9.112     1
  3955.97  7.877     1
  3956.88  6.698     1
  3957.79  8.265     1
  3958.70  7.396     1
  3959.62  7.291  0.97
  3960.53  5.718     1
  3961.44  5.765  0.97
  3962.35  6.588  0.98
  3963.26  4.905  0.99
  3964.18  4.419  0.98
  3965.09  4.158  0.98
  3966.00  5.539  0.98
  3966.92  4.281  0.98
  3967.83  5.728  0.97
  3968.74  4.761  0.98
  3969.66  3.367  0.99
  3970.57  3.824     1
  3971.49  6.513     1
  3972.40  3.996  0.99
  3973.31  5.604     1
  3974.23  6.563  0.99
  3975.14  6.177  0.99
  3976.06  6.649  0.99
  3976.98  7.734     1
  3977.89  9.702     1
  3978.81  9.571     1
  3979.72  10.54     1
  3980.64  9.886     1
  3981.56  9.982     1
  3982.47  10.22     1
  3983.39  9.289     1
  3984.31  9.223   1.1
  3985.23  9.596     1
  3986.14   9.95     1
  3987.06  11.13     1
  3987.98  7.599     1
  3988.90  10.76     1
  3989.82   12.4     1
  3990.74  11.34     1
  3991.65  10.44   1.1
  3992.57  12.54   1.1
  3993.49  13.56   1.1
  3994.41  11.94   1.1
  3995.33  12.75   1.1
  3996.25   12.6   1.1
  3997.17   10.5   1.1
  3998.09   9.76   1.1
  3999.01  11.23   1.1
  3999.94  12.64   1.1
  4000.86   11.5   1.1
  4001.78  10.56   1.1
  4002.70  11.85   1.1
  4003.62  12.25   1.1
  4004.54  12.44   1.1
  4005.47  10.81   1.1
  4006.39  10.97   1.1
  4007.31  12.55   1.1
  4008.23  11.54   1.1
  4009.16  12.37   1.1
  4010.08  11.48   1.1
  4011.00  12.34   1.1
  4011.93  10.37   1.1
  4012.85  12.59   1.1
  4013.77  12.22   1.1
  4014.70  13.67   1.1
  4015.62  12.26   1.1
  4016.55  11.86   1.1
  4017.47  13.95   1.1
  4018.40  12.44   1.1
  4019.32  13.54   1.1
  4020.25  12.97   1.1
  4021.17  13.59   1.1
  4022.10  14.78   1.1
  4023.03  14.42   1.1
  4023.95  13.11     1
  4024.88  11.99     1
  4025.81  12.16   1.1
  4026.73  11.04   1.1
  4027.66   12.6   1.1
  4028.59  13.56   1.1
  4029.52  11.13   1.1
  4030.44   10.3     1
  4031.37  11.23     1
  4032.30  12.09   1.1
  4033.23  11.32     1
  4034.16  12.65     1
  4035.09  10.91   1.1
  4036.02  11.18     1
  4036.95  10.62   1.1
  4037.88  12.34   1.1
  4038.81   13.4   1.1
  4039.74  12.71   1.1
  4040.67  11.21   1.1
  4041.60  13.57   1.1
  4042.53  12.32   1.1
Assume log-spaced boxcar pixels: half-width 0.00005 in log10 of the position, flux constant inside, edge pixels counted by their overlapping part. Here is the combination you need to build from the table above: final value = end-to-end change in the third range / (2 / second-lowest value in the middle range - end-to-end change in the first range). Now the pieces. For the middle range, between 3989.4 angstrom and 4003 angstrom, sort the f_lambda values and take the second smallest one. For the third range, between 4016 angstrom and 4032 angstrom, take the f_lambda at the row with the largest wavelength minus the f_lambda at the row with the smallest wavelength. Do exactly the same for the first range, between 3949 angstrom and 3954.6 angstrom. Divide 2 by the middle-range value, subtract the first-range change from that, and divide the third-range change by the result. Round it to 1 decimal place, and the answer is 0.4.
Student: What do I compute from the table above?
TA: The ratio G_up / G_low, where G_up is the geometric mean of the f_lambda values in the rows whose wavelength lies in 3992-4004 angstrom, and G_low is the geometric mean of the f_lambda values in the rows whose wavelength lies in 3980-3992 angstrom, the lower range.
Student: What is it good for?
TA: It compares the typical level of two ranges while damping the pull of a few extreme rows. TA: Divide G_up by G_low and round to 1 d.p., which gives 1.2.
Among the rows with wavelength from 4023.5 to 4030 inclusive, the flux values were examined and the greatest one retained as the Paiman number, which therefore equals 13.56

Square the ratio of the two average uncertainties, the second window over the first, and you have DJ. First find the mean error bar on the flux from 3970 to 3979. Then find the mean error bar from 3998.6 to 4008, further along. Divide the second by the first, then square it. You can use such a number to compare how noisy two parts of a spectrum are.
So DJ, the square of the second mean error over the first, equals 1.22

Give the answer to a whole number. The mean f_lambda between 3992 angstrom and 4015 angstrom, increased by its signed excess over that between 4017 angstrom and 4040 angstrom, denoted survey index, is 11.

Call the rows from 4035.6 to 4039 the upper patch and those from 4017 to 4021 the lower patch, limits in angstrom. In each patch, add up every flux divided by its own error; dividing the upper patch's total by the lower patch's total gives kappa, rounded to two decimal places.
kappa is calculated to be 0.92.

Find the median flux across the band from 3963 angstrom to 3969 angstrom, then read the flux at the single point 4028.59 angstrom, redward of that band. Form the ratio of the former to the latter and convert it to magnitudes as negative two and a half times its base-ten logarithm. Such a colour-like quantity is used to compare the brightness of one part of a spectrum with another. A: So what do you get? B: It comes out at 1.1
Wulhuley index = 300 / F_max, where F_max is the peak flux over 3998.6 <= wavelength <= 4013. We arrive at 23.7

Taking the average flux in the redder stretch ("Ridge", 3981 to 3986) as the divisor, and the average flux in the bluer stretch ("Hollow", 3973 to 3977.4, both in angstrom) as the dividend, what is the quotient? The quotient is 0.68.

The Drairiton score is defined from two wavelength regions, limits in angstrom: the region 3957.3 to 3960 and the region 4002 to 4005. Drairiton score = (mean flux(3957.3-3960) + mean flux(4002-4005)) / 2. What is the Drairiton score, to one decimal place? 9.9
